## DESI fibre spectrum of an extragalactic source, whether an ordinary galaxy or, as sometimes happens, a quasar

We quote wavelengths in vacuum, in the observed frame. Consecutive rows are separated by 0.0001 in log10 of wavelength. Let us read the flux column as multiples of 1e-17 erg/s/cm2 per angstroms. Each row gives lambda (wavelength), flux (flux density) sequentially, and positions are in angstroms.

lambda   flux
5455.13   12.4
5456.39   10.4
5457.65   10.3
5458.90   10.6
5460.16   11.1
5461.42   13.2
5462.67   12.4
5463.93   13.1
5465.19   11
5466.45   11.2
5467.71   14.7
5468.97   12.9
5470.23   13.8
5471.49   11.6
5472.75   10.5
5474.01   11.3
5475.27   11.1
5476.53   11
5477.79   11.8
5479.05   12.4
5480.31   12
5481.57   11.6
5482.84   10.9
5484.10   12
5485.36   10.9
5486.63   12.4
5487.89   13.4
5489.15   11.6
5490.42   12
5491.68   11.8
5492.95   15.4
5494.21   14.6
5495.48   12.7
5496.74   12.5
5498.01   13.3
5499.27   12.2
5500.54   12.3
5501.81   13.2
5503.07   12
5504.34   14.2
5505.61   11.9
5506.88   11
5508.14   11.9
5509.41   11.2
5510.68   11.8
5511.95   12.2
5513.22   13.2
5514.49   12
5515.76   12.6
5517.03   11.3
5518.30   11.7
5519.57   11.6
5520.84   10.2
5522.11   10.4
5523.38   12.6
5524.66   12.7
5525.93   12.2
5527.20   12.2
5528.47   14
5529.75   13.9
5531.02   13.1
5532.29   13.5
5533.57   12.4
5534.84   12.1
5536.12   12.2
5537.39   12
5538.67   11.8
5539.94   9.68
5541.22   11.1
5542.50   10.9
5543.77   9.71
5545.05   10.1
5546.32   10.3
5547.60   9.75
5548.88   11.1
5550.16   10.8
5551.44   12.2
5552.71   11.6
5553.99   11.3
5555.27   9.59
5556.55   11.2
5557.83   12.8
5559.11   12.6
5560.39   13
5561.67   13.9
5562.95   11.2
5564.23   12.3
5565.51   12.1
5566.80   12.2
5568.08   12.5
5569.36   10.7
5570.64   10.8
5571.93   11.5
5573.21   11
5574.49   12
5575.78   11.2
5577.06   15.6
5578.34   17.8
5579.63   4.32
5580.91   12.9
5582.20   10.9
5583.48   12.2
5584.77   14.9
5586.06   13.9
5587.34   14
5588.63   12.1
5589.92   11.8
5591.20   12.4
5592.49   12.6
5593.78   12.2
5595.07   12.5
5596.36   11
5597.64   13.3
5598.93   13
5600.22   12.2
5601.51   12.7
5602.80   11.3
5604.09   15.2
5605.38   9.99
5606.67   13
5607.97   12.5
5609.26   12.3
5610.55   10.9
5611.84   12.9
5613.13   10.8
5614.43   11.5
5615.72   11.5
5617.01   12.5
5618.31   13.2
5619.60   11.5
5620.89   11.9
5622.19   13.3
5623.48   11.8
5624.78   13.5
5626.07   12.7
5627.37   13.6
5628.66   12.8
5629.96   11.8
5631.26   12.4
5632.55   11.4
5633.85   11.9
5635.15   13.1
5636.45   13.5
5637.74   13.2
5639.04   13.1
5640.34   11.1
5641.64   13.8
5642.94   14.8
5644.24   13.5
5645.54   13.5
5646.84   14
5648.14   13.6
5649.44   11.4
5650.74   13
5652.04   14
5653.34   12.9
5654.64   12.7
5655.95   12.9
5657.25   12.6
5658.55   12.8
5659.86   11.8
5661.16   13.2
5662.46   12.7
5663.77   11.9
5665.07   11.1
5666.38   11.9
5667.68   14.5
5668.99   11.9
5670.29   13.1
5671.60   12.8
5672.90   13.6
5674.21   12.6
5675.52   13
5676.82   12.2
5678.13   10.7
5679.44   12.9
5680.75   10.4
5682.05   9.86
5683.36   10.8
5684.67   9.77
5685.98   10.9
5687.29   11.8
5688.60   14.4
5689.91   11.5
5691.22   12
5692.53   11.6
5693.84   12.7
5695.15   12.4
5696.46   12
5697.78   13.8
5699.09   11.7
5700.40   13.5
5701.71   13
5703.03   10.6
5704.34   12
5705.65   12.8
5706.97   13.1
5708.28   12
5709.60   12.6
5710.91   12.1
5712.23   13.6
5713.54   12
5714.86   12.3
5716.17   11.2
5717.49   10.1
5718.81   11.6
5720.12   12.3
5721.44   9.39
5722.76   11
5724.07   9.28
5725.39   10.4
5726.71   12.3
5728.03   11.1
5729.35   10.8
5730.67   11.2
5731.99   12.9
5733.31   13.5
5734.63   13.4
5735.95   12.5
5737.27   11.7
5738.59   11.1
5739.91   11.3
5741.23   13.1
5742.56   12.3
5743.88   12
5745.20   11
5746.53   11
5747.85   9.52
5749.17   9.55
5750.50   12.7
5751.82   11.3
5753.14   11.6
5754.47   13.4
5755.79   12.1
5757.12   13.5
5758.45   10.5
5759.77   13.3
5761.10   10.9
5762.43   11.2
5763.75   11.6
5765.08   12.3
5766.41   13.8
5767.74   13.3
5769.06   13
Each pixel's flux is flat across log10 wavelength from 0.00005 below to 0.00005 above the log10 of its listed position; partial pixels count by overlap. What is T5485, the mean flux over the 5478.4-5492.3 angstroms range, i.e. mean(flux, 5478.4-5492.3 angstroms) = 11.9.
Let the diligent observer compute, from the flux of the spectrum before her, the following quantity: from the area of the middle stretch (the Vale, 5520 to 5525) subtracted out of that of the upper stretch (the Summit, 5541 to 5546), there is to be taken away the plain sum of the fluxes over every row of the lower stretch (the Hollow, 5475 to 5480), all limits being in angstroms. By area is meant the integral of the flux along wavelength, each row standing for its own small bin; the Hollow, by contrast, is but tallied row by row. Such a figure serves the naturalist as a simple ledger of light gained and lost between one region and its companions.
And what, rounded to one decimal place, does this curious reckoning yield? -51.3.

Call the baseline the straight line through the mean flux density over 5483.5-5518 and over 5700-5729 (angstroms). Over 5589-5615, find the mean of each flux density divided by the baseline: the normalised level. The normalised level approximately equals 1.01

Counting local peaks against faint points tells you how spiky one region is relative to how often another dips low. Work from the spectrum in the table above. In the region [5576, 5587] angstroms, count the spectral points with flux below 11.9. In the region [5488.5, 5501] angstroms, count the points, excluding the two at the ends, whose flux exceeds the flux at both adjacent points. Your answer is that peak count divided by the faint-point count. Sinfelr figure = 1.5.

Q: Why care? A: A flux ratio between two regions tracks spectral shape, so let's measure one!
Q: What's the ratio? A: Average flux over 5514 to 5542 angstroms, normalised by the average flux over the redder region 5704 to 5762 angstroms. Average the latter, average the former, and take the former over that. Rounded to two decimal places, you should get 1.03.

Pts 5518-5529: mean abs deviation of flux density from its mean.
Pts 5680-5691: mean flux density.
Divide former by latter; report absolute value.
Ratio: 0.078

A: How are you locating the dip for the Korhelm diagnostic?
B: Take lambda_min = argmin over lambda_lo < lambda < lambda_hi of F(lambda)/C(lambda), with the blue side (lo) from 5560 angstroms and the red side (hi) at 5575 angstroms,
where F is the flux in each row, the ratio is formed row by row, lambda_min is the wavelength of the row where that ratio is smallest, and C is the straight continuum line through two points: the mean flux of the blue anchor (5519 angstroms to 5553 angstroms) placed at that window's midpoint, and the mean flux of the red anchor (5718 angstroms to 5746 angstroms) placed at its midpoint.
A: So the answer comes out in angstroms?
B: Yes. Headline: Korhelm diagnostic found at 5569.36 angstroms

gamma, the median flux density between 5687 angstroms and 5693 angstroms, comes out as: 11.80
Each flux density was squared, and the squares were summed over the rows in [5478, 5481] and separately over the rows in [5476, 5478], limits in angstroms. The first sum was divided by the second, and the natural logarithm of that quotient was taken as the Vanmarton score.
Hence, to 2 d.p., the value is 0.13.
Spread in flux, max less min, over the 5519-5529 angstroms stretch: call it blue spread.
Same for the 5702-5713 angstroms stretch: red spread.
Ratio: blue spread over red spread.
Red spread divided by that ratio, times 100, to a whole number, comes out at 237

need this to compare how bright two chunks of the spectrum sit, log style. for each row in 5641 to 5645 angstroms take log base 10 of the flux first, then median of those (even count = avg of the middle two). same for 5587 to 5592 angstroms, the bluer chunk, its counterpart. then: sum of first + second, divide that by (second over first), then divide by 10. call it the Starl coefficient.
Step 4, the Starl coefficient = 0.23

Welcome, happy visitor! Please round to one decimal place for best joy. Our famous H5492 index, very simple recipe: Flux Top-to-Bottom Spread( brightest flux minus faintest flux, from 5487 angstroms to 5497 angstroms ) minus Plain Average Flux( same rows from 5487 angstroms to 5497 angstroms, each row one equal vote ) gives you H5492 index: -9.2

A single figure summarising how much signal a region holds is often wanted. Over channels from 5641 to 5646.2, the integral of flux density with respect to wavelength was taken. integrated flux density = 72.3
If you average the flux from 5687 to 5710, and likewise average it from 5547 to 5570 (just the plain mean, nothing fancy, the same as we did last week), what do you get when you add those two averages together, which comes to 24.1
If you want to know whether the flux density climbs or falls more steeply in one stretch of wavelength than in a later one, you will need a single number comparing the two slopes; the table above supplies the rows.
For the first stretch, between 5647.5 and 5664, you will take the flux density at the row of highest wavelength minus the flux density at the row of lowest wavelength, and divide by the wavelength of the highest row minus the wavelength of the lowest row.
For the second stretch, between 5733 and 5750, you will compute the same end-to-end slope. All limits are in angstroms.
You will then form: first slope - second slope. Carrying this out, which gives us 0.14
